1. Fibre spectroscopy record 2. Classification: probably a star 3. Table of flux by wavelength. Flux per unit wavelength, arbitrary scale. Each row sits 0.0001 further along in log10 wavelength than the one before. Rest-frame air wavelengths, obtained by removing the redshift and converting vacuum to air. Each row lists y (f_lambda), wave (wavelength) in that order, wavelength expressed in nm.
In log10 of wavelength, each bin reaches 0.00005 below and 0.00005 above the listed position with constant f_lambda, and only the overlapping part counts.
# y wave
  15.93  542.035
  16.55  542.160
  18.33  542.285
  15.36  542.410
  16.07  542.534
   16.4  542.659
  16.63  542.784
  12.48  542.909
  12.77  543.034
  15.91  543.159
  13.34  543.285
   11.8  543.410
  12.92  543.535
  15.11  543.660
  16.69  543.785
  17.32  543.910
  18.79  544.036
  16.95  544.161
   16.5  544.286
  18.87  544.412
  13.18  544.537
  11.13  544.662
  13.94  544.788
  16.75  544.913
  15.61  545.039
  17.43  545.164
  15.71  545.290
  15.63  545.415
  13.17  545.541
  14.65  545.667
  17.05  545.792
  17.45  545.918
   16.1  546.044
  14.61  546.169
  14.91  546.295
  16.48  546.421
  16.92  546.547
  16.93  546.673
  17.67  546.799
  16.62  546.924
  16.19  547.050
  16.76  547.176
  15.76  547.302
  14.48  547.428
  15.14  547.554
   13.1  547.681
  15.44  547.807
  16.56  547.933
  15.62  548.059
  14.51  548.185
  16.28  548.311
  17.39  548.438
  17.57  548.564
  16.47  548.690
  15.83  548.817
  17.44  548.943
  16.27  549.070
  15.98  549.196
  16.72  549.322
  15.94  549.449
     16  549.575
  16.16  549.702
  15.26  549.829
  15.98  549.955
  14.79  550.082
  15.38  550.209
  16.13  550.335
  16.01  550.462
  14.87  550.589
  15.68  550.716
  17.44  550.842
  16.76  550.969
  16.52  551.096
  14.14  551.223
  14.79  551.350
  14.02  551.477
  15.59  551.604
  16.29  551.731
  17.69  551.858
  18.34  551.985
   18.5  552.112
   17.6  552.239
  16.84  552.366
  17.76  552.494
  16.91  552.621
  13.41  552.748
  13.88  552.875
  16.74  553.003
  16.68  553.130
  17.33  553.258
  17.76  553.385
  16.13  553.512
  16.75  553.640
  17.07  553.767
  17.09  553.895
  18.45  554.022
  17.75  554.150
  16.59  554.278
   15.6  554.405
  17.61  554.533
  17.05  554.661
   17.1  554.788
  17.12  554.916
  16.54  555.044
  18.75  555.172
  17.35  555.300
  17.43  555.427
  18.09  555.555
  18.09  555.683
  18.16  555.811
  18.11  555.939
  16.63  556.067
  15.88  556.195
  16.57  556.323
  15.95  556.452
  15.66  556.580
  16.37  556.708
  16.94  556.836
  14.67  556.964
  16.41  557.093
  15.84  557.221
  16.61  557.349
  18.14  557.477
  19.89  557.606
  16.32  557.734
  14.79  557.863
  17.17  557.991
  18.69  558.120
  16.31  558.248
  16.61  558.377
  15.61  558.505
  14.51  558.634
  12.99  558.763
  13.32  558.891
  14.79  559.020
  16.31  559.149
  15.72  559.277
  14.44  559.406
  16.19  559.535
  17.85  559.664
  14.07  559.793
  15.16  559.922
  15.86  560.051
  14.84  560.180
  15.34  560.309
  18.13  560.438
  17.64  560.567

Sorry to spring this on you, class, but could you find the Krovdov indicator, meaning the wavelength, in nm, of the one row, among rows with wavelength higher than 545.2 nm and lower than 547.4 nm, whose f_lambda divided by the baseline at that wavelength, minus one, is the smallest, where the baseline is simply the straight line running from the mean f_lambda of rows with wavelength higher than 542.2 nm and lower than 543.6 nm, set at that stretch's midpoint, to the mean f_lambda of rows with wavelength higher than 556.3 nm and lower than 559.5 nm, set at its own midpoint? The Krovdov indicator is 545.541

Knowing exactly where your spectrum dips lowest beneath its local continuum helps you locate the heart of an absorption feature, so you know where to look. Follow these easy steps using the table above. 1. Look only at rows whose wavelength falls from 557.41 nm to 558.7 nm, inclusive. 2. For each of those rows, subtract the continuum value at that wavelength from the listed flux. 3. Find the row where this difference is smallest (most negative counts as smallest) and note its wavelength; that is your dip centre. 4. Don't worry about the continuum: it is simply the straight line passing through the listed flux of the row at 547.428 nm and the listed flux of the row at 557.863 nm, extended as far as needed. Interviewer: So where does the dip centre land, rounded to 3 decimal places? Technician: 558.634 nm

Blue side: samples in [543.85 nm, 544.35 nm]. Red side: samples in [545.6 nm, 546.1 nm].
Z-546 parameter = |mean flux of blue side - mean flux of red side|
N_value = 1.1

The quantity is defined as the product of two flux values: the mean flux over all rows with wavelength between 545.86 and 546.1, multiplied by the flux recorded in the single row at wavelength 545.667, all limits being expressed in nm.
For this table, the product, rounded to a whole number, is 246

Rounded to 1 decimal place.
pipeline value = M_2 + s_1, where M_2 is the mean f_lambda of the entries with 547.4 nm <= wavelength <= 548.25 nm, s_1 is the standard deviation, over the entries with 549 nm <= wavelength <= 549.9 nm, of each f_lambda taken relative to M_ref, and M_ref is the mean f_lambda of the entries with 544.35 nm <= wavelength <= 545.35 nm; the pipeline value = 15.4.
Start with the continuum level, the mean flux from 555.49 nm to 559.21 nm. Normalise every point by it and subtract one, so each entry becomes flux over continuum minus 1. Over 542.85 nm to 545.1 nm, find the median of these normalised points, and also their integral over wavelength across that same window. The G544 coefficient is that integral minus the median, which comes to -0.13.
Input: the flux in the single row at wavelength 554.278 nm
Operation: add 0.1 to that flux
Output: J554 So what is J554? 16.7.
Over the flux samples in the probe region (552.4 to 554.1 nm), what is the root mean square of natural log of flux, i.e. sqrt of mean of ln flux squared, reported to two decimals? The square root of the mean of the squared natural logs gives 2.81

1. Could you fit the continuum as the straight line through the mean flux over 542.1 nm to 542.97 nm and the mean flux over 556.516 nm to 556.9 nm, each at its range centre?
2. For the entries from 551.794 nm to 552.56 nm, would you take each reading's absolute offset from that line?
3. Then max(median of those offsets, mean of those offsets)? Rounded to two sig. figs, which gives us 1.6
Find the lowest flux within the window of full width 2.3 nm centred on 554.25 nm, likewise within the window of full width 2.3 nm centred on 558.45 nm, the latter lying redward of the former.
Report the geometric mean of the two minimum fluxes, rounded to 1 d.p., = 14.2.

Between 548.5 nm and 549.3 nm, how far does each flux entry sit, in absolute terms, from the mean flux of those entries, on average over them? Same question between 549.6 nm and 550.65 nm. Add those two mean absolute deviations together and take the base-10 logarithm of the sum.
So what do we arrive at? 0.04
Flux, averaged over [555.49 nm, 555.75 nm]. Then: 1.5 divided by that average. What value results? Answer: 0.083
